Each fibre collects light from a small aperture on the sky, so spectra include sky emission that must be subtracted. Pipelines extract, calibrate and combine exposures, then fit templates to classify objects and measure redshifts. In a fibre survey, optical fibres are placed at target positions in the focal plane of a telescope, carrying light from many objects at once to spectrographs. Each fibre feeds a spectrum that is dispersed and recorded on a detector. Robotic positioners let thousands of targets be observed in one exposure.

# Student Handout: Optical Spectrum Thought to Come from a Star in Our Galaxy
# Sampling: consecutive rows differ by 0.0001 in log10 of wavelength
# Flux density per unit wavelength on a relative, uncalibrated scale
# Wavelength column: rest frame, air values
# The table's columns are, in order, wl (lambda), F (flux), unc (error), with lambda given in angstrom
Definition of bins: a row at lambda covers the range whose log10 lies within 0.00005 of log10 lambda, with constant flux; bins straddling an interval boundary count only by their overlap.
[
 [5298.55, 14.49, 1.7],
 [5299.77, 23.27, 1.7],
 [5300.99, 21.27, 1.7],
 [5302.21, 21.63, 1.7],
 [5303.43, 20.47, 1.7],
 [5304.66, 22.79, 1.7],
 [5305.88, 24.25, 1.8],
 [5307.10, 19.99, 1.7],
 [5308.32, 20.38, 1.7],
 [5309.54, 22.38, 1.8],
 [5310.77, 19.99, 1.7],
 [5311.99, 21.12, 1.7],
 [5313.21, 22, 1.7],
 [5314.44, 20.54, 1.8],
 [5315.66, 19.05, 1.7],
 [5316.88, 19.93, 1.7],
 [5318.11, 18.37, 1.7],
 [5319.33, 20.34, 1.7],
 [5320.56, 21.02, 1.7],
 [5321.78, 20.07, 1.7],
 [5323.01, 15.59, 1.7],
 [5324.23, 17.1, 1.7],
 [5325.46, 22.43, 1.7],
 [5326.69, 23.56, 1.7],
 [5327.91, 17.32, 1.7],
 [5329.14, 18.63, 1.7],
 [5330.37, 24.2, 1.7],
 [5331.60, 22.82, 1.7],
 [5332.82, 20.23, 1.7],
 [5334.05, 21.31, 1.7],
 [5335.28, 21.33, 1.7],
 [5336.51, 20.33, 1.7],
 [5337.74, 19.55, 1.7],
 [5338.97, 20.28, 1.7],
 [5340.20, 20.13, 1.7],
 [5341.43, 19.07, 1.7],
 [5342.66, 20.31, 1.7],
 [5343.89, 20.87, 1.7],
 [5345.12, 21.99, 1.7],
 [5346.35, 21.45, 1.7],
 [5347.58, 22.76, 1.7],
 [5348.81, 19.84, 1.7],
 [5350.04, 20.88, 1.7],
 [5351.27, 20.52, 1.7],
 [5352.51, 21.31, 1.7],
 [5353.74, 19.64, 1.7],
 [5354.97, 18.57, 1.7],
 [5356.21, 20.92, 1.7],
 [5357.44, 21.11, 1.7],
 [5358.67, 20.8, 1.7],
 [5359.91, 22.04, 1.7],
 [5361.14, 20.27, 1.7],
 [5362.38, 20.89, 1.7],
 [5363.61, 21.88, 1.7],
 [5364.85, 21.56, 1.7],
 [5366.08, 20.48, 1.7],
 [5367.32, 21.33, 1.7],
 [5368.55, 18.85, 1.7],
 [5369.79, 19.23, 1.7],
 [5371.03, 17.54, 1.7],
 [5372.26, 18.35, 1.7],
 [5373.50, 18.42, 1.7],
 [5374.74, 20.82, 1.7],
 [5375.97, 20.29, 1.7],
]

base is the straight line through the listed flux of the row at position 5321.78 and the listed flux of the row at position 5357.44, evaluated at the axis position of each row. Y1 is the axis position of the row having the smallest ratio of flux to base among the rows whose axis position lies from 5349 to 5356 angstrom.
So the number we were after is 5354.97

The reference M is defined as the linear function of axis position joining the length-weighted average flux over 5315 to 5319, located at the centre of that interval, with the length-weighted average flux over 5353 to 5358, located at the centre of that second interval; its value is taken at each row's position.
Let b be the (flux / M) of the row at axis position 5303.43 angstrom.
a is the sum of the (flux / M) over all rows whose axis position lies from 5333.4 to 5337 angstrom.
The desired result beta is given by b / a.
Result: 0.34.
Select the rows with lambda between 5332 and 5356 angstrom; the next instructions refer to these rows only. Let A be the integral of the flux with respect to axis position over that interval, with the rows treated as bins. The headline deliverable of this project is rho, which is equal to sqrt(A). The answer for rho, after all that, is 22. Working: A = 494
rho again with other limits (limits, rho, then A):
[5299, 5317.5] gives 20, 392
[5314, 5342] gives 24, 564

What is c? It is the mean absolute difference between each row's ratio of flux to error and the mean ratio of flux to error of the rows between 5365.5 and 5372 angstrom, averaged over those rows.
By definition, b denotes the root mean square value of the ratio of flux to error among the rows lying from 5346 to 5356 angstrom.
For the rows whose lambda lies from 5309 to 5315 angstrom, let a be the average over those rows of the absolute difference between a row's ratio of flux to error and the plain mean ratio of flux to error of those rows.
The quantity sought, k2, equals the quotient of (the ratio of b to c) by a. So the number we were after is 37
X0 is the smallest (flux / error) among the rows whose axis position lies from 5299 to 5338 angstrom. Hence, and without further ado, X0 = 9.2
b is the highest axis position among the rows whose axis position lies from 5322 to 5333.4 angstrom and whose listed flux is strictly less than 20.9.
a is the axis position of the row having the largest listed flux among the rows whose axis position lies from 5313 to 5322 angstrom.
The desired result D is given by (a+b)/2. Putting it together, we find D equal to 5323.0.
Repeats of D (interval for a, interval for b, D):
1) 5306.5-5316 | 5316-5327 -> 5316.9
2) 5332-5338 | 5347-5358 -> 5345.1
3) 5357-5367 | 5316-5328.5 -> 5343.9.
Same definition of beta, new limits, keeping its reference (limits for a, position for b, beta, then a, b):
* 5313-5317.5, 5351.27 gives 0.24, 4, 1.03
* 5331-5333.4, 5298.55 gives 0.35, 2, 0.77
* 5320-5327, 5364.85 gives 0.17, 6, 1.06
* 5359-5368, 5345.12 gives 0.15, 7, 1.11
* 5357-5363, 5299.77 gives 0.24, 5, 1.23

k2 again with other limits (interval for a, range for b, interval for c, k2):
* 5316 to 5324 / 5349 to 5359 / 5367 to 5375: 22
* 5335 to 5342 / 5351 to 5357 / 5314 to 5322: 93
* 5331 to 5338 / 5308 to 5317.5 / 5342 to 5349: 45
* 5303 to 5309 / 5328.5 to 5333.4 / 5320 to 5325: 14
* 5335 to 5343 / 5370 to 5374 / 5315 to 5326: 40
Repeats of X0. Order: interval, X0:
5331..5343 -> 11.2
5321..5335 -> 9.2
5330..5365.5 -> 10.9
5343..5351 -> 11.7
